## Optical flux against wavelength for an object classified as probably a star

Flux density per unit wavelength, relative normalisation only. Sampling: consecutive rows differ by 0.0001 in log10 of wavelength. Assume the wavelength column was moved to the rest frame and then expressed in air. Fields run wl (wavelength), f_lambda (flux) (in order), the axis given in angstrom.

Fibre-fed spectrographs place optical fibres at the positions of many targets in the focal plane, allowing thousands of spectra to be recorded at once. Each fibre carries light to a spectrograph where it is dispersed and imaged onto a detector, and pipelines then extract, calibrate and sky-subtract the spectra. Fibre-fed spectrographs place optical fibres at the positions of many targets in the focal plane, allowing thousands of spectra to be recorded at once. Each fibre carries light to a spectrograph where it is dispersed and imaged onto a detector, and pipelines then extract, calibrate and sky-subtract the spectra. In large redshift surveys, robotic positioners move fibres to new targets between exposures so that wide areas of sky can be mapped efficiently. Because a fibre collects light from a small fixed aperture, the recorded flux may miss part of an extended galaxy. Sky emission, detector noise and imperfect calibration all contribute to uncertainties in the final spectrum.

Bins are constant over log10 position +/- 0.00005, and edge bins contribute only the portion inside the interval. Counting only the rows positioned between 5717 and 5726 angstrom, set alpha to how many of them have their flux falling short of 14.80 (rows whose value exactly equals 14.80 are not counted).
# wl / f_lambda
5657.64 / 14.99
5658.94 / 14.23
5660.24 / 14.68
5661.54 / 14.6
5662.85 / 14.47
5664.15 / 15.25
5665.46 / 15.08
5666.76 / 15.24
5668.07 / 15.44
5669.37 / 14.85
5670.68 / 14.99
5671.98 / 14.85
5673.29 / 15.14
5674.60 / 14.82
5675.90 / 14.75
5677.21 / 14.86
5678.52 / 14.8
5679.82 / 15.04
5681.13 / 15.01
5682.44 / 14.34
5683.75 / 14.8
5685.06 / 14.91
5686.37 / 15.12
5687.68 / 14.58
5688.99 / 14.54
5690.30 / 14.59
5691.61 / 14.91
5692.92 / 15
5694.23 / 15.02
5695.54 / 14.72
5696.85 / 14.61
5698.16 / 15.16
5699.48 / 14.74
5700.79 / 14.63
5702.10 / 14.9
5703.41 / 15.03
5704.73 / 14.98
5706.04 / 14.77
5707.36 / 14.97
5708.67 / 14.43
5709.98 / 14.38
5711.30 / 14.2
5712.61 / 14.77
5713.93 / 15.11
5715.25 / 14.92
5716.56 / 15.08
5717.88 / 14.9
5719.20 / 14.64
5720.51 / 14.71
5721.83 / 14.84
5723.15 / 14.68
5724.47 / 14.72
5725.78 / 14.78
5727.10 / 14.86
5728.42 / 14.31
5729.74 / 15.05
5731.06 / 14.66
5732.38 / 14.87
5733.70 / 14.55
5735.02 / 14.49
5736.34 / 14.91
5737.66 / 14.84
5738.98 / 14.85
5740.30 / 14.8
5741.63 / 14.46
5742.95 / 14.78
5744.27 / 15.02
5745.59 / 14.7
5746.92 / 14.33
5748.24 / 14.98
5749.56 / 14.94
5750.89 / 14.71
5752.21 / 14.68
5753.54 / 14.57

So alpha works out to 5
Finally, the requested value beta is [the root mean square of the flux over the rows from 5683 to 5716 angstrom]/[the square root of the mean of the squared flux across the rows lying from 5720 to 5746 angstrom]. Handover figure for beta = 1.00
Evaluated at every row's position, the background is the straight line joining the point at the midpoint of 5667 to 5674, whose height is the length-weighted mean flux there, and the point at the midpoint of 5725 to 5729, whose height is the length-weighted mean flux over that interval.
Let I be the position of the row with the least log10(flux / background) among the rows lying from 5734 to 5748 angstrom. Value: 5746.92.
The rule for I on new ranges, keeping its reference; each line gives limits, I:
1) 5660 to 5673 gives 5662.85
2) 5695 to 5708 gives 5696.85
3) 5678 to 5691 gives 5682.44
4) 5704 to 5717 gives 5711.30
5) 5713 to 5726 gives 5719.20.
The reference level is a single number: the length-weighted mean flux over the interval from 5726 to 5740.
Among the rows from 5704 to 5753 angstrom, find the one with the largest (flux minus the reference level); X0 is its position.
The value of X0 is 5713.93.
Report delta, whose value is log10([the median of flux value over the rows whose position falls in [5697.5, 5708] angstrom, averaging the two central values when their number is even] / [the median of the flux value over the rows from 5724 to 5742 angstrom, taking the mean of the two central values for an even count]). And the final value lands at 0.004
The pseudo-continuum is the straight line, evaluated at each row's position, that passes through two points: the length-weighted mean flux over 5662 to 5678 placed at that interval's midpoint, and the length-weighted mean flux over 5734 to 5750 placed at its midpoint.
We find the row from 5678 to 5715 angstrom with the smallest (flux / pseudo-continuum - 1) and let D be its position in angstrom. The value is 5711.30 angstrom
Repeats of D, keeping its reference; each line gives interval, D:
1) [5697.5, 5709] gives 5708.67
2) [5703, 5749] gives 5711.30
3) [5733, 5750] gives 5746.92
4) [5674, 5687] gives 5682.44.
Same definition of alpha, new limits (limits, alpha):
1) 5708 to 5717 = 4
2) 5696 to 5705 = 3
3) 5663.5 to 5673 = 0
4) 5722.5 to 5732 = 5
